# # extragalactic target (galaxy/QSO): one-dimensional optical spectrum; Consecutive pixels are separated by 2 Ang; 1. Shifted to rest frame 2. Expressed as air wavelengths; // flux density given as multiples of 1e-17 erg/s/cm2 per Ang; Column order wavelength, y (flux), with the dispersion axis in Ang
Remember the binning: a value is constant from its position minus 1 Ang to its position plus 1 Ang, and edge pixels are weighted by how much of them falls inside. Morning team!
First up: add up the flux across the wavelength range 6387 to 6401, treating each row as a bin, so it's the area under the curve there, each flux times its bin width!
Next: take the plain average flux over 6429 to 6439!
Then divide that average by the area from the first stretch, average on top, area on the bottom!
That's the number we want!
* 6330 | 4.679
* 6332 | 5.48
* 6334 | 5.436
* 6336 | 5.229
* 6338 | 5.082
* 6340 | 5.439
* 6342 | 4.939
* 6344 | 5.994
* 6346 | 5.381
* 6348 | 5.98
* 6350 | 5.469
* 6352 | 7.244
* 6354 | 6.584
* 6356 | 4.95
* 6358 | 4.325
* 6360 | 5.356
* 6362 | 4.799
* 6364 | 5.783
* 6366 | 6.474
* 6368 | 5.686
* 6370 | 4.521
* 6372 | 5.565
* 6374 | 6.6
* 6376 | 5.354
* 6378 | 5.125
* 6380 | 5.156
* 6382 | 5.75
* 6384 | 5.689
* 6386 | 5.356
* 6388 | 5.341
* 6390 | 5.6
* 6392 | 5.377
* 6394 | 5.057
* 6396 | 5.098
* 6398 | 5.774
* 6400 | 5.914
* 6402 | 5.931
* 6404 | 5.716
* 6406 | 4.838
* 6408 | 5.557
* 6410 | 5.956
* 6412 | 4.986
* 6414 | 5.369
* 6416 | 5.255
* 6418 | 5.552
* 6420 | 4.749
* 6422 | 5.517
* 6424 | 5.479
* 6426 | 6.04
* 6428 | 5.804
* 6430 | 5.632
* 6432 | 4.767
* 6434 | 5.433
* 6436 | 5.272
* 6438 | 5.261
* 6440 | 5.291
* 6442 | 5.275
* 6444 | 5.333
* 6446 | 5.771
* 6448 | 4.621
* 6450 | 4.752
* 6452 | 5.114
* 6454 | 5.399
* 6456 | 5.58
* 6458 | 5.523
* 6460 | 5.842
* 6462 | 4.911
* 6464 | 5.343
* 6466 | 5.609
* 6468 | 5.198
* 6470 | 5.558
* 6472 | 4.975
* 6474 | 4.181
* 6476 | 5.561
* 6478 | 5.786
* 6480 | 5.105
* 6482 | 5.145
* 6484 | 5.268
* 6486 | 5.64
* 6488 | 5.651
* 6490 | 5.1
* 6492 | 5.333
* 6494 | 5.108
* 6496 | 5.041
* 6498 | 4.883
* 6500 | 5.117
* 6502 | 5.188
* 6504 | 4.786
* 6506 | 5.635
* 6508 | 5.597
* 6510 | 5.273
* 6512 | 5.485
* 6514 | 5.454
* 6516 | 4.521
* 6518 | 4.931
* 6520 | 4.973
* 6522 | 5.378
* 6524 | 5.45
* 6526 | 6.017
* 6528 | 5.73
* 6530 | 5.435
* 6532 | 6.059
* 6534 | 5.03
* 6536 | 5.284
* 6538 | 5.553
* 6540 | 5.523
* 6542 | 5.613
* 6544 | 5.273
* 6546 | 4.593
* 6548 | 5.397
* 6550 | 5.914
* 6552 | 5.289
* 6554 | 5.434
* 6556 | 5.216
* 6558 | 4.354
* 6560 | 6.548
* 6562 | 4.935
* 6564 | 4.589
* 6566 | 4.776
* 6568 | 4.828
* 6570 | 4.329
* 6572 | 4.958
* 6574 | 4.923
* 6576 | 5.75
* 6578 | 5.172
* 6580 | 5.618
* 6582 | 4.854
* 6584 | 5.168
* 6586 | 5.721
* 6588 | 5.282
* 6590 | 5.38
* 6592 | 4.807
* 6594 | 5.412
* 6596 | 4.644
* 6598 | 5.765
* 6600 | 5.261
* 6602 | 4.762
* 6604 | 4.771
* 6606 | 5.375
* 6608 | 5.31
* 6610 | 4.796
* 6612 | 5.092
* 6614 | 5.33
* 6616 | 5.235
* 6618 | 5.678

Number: 0.069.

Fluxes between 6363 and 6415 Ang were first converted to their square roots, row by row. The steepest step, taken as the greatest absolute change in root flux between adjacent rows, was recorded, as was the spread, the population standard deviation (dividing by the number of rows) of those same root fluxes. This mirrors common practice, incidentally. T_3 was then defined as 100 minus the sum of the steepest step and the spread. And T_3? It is 99.64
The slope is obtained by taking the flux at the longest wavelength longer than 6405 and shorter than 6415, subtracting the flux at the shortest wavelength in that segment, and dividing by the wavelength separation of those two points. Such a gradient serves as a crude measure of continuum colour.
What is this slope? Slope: 0.066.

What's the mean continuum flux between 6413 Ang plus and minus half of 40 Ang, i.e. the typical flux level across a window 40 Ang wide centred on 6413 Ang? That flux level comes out 5.45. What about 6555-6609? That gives 5.13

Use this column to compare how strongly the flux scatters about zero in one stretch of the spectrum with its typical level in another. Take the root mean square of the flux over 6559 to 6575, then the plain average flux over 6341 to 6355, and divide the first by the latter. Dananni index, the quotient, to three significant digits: 0.846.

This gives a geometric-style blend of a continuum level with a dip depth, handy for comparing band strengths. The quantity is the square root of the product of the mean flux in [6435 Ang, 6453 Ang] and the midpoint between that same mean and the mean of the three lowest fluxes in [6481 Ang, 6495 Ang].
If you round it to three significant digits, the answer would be 5.17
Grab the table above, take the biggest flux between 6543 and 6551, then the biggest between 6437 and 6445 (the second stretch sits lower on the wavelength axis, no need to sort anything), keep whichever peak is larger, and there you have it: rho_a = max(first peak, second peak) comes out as 5.91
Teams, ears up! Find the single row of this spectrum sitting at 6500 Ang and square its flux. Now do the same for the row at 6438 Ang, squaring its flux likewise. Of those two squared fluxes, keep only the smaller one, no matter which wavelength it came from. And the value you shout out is 26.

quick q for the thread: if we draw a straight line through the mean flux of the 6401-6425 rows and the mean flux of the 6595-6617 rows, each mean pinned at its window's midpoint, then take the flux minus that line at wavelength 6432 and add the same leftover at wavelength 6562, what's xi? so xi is -0.9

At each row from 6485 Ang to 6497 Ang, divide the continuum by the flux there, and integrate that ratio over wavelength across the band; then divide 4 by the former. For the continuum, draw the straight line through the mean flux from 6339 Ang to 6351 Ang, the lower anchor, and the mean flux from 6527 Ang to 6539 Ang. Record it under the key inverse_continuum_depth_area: 0.320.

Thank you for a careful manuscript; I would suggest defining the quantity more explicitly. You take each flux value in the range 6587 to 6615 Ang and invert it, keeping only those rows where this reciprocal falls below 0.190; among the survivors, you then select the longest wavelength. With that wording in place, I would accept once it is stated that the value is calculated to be 6614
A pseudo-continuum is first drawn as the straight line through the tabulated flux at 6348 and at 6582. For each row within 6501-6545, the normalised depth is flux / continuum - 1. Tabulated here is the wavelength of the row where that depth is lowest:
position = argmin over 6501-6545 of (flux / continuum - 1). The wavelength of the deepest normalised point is 6516 Ang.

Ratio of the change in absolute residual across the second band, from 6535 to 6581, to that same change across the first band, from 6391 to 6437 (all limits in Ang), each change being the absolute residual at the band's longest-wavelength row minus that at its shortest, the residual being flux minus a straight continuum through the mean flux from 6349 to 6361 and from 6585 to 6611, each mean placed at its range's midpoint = 21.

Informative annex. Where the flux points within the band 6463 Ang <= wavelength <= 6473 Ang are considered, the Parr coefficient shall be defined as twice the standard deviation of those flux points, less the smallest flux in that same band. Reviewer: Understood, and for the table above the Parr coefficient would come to -4.5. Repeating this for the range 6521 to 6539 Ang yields -4.4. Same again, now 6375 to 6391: -4.7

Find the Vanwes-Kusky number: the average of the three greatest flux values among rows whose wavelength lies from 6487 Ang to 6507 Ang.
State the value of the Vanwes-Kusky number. 5.54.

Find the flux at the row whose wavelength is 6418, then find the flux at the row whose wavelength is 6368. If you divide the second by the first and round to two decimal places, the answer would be 1.02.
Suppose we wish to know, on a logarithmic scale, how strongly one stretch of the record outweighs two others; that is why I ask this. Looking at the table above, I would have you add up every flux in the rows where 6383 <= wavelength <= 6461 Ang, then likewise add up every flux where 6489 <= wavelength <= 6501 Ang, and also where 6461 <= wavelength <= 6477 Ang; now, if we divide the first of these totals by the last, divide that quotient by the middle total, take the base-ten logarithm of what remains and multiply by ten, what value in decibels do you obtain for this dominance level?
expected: -7.8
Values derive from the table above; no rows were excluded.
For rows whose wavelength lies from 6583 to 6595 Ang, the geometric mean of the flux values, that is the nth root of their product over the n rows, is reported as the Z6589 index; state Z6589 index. 5.29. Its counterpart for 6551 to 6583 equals 5.07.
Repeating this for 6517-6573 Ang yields 5.24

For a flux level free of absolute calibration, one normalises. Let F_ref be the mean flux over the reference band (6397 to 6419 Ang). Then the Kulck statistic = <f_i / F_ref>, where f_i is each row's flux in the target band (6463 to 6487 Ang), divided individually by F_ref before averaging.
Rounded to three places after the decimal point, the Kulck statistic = 0.955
